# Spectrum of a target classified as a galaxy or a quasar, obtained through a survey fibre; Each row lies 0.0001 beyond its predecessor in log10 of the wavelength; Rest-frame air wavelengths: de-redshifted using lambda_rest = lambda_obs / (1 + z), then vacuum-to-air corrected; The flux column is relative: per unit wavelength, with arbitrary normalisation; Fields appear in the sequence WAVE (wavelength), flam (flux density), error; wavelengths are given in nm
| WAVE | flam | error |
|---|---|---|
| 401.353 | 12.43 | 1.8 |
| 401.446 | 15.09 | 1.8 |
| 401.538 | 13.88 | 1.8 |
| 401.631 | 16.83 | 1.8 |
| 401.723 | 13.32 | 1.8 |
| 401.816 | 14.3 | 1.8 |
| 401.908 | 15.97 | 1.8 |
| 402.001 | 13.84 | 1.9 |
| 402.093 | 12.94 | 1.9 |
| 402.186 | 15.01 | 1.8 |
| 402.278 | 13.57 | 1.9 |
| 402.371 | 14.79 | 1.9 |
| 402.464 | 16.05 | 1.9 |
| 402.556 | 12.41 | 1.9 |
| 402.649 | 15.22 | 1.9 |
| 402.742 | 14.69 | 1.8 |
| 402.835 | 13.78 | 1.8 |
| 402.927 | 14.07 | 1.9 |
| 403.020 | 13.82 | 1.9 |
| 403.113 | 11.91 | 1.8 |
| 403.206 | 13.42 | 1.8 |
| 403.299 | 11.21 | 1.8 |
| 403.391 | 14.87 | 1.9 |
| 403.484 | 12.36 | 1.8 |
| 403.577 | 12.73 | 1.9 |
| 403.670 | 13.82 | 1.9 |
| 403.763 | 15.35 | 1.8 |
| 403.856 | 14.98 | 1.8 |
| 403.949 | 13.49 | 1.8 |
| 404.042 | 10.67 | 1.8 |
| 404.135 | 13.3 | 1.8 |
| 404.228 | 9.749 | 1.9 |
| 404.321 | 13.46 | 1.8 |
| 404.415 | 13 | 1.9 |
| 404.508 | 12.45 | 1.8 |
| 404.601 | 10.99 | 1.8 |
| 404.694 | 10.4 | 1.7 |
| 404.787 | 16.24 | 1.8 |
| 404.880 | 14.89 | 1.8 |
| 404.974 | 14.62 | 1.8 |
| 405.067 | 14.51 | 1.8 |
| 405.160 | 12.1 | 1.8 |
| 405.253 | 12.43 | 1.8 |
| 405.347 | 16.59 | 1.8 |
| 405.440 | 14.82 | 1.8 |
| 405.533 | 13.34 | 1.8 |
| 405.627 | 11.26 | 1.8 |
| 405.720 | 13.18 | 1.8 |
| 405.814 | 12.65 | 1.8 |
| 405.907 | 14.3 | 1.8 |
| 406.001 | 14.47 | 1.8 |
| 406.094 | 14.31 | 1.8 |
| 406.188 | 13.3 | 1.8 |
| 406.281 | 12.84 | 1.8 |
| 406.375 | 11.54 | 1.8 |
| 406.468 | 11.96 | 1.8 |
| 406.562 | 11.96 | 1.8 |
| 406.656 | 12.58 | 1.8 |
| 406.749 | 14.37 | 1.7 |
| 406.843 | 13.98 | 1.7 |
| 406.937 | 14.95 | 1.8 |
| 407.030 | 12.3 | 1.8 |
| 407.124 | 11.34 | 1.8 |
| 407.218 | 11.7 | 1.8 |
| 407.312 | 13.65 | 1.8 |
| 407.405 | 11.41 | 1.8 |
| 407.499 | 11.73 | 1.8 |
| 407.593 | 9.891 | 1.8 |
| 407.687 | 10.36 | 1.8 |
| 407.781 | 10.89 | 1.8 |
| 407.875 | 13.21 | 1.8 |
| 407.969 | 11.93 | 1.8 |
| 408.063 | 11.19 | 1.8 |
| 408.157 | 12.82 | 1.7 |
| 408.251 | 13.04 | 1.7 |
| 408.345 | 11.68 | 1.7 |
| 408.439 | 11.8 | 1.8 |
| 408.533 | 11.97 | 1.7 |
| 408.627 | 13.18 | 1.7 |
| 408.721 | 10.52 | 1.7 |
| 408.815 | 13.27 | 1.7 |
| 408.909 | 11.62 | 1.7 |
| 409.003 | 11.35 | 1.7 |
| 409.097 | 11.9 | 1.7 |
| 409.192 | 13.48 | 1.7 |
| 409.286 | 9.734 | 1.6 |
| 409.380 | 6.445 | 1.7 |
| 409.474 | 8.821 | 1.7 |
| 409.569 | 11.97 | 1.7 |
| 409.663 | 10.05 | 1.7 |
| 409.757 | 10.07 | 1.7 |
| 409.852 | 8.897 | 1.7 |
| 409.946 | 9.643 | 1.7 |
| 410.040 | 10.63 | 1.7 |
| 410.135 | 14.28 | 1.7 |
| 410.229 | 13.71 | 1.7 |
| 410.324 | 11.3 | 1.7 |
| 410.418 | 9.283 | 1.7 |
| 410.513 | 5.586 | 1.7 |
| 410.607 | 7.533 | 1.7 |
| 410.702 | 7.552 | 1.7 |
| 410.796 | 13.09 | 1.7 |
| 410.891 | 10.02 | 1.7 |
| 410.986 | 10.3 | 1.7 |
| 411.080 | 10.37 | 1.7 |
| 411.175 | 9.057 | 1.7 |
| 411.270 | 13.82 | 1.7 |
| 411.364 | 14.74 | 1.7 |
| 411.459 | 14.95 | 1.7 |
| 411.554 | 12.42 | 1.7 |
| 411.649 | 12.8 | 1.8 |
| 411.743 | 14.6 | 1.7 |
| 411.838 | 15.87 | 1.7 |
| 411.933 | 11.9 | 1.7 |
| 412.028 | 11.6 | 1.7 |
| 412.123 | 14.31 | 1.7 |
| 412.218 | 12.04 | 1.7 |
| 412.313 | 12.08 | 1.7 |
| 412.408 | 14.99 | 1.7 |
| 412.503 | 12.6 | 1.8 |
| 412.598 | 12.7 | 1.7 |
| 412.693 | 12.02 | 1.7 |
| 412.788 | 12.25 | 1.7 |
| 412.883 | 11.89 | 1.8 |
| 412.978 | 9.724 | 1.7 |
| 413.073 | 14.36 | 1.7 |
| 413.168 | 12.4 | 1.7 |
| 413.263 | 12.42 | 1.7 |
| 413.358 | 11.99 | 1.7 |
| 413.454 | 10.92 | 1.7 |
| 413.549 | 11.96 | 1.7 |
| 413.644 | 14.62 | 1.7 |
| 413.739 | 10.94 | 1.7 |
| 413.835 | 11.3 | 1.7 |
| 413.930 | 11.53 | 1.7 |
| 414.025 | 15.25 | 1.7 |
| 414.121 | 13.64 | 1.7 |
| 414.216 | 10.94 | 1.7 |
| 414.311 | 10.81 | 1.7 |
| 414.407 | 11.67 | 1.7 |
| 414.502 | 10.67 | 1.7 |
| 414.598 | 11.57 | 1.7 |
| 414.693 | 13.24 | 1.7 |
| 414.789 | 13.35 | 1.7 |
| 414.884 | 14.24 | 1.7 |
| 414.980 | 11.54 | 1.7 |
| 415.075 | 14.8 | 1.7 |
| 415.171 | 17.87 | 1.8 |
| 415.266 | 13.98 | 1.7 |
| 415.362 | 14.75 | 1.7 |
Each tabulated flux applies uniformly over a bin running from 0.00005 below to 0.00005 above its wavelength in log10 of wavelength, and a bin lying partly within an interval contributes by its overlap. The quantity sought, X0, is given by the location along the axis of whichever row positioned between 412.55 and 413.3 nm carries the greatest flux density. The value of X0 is 413.073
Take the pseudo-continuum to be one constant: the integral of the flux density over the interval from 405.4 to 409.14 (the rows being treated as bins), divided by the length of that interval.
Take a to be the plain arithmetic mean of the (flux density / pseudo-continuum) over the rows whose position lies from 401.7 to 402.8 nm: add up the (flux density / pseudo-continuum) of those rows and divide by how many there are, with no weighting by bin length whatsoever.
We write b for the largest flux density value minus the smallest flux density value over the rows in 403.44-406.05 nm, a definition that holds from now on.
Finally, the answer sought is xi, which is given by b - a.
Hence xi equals 5.7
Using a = 1.15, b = 7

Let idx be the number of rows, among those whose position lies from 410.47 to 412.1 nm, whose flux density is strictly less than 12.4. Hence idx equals 9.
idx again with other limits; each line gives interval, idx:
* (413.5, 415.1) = 10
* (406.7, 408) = 9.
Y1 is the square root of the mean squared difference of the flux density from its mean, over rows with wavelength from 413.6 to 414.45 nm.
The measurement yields 1.6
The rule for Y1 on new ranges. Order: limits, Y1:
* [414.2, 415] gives 1.2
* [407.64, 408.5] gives 0.9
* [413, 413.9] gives 1.3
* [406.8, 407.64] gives 1.5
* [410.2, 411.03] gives 2.5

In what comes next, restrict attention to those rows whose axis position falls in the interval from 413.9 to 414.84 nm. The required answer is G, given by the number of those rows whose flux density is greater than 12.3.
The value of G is 4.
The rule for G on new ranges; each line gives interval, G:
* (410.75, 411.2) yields 1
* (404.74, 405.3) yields 5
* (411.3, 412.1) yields 6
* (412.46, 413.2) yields 4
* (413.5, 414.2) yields 3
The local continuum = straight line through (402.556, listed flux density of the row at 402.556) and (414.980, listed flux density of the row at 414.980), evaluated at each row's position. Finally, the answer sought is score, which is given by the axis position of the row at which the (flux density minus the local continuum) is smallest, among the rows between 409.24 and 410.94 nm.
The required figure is 410.513 nm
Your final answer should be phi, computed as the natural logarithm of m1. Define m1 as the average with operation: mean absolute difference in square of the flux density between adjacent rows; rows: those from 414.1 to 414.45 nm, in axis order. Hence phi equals 3.38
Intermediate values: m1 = 30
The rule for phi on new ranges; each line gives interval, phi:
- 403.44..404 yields 3.31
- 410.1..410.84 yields 3.80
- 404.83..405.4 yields 3.71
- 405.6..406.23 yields 3.17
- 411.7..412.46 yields 3.96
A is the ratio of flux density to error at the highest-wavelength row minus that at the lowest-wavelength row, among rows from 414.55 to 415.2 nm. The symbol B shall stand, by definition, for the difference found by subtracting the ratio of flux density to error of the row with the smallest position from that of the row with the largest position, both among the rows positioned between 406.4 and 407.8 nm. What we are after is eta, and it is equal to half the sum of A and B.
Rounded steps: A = 3.1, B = -0.6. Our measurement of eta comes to 1.3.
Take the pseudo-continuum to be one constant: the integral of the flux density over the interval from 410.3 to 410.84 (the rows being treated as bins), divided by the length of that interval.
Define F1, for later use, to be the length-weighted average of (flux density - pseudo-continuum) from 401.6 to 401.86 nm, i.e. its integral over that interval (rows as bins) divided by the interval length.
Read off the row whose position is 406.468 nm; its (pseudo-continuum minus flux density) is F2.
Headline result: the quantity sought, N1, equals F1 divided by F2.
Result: -1.9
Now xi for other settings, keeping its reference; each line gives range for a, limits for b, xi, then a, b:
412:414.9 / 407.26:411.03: 7.7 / 0.99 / 9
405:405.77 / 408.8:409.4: 5.9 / 1.09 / 7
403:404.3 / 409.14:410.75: 7.7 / 1.04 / 9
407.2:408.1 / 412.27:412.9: 2.2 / 0.93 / 3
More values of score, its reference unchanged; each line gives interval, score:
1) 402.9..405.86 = 404.228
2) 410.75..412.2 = 411.175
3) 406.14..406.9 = 406.375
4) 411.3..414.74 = 412.978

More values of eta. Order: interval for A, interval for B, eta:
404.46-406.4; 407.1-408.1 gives -0.3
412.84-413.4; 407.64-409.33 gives 0.4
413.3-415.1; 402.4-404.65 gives -0.3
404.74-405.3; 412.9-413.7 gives 0.4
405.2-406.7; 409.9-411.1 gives 0.3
